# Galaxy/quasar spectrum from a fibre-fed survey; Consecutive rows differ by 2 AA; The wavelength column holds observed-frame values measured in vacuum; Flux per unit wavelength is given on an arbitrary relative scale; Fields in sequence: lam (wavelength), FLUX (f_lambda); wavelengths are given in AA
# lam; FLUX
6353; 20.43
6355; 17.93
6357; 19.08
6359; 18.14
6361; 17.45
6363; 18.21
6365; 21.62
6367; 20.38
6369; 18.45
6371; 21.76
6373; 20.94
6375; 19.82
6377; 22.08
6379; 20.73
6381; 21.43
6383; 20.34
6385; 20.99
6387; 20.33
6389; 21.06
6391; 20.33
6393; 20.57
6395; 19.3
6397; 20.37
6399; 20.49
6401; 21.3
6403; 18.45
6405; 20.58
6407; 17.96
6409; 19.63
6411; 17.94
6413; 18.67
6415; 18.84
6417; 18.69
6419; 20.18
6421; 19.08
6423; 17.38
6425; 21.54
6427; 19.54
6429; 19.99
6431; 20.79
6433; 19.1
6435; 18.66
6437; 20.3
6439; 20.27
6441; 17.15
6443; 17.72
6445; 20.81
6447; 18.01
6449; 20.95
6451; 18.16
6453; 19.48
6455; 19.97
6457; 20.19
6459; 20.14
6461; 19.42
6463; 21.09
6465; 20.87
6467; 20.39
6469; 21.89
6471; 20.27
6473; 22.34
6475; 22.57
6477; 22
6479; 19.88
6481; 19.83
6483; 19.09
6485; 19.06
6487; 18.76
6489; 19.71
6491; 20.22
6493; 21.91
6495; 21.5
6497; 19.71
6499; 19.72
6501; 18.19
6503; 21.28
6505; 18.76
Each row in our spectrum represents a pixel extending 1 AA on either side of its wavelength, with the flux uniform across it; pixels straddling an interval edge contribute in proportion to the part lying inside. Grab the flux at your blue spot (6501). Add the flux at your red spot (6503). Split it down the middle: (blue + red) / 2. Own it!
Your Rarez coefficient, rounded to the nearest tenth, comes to 19.7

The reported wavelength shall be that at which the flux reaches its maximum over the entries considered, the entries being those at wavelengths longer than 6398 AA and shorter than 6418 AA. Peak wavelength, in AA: 6401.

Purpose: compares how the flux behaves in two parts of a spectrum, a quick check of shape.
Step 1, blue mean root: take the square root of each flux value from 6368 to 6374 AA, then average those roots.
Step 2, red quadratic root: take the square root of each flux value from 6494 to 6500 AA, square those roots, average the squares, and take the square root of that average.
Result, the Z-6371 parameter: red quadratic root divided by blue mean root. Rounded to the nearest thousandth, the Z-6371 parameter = 0.999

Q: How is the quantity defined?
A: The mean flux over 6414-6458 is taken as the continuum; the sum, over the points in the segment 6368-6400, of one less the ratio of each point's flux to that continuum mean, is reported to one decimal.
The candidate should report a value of -1.0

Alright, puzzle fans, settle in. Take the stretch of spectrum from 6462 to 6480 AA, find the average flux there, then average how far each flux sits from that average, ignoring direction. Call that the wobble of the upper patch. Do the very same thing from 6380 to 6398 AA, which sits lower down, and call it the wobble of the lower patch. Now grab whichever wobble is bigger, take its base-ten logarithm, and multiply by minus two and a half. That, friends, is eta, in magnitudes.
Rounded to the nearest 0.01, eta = 0.19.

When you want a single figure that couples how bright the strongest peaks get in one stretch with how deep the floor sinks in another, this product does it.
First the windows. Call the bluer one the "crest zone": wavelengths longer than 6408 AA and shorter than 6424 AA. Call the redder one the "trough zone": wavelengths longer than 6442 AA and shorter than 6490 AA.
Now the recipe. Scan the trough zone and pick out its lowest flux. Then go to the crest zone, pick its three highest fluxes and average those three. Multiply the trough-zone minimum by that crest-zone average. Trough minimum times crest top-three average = 348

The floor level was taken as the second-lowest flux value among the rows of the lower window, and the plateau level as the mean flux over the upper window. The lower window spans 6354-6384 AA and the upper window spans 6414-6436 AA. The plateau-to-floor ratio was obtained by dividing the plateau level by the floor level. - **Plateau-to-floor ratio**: 1.08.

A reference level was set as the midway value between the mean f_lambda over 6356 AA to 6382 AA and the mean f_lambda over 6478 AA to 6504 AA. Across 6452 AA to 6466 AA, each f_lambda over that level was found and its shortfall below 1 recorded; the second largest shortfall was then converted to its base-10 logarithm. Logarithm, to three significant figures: -1.62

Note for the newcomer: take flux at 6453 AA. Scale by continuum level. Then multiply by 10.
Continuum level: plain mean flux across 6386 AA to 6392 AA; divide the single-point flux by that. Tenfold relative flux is 9.5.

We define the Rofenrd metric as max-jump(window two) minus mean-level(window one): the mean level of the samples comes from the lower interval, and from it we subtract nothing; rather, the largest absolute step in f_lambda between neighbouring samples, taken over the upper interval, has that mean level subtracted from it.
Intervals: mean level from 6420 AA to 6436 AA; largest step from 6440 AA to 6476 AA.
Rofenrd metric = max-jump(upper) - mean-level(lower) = -16.4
